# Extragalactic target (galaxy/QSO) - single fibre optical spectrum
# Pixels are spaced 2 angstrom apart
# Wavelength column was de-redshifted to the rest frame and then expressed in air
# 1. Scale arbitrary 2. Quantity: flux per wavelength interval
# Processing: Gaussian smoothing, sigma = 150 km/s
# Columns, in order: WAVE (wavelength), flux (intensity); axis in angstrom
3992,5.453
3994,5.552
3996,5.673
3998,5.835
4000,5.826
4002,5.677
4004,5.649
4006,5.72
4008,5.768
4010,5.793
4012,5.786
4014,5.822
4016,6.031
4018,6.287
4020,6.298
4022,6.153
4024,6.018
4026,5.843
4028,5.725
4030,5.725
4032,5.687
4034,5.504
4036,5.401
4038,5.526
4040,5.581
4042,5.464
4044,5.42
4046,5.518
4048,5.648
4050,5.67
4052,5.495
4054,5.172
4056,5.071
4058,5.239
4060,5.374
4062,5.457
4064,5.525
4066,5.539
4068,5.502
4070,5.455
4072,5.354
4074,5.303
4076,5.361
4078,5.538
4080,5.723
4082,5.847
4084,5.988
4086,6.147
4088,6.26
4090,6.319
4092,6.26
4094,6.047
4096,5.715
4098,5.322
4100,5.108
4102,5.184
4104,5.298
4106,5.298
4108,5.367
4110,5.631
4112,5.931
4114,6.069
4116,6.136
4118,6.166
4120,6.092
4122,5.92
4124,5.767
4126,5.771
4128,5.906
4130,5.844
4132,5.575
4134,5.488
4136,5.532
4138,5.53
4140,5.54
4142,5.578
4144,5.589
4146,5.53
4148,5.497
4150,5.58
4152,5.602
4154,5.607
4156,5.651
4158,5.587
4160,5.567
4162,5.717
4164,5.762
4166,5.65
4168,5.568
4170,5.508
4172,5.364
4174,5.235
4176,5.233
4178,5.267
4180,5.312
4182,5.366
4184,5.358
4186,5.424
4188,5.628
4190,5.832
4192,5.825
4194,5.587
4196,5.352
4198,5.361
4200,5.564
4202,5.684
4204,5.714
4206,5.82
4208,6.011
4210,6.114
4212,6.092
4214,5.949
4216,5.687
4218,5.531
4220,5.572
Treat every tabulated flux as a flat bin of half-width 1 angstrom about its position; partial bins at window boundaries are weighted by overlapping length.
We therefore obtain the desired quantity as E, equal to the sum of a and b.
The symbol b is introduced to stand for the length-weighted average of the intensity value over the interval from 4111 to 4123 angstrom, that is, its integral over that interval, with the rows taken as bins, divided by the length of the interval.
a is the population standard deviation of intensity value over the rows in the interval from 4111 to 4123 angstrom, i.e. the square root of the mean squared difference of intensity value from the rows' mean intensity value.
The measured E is 6.15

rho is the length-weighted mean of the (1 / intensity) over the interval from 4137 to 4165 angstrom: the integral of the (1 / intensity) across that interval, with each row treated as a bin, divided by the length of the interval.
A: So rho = 0.179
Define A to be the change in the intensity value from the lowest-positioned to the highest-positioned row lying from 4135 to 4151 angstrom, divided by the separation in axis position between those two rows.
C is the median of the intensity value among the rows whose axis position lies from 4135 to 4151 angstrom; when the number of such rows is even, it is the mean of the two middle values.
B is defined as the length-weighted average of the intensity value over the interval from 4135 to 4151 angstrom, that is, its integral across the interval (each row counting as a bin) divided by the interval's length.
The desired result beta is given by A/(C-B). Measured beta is -0.3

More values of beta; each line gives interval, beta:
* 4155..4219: 0.1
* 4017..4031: -4.3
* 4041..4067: 0.1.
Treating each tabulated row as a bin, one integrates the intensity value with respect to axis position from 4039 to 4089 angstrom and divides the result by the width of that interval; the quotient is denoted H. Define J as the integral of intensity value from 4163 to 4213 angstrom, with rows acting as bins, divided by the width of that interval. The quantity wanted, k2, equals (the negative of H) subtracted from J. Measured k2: 11.1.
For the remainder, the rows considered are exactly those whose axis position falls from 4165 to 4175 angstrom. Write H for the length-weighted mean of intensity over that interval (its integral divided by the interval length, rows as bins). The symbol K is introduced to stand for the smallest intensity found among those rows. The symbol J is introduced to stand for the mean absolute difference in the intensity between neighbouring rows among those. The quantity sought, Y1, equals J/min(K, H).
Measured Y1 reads 0.0198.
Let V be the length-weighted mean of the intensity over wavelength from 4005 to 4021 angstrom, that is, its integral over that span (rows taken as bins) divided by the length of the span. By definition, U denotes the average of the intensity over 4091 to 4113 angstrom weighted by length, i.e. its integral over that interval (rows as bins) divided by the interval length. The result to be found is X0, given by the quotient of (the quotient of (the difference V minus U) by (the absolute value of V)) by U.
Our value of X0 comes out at 0.0114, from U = 5.56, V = 5.9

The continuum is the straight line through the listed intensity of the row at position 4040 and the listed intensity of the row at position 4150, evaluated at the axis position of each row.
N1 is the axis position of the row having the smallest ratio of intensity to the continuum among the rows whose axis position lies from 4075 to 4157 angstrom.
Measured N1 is 4100 angstrom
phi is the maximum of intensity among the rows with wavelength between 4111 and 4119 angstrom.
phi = 6.166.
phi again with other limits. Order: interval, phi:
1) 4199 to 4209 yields 6.011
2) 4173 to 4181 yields 5.312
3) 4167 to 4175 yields 5.568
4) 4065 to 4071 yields 5.539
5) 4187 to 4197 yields 5.832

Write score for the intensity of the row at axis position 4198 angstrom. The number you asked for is 5.361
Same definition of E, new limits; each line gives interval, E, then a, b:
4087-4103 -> 6.26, 0.48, 5.78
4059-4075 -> 5.52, 0.08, 5.44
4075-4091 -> 6.22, 0.32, 5.90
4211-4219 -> 6.03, 0.22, 5.81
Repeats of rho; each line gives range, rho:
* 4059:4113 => 0.178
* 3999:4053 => 0.174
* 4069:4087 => 0.178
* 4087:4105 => 0.176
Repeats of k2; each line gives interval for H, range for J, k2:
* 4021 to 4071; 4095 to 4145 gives 11.2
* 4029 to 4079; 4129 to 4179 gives 11.0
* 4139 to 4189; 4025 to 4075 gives 11.0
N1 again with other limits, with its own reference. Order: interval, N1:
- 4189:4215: 4196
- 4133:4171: 4134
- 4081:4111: 4100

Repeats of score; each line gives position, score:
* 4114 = 6.069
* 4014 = 5.822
